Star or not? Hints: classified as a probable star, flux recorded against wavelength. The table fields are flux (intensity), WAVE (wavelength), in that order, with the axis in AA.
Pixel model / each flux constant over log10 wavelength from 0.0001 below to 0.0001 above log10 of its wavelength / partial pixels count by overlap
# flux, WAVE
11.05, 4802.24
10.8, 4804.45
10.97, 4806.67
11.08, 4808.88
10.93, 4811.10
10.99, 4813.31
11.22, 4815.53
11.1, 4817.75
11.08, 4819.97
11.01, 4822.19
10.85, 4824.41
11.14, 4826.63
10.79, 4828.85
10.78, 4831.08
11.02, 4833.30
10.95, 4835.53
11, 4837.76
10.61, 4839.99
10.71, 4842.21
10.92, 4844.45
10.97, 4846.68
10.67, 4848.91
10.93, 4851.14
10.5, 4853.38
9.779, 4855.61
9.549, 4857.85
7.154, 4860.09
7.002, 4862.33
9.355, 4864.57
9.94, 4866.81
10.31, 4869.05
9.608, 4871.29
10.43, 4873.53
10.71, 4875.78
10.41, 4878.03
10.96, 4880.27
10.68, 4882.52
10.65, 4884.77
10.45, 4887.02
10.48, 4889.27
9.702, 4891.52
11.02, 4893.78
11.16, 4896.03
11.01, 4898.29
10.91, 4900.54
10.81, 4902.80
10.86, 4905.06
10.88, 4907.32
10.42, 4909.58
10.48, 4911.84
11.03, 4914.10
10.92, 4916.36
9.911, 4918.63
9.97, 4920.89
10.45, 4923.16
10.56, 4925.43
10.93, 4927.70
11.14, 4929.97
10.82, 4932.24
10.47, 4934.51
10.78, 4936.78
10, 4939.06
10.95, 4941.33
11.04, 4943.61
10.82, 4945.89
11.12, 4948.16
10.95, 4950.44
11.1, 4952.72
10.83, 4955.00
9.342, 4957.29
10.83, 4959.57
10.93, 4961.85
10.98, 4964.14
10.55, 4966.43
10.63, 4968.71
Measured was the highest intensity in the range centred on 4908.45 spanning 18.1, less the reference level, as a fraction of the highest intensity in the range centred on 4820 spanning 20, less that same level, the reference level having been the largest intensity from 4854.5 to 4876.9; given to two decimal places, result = 0.63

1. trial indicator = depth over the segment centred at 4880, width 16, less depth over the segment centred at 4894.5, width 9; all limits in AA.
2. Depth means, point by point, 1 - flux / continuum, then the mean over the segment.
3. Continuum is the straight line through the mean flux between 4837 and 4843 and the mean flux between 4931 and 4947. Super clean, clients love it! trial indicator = 0.01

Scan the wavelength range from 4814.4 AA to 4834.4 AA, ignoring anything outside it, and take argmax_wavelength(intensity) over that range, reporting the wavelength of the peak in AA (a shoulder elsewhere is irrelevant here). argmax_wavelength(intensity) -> 4815.53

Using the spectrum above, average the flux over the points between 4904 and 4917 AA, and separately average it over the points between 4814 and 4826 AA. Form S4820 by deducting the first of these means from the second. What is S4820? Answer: 0.29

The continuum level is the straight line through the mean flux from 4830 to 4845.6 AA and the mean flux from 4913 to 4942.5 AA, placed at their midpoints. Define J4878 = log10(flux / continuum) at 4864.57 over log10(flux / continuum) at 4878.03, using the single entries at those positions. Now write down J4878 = 4.5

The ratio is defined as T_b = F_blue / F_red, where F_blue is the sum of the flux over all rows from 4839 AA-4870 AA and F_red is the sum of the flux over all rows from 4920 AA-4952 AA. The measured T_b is 0.92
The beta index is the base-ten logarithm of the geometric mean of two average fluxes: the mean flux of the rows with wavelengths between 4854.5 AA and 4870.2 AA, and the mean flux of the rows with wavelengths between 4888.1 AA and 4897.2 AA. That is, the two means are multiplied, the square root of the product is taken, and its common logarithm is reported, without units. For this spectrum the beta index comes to 0.99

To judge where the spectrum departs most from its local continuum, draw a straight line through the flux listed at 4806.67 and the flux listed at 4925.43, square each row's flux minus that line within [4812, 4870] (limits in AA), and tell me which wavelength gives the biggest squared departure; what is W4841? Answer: 4862.33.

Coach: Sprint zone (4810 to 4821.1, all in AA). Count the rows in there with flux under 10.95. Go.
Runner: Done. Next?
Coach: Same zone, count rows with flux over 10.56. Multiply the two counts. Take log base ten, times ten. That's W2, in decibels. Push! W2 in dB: 7.0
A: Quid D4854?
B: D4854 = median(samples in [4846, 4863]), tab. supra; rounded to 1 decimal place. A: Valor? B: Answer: 10.1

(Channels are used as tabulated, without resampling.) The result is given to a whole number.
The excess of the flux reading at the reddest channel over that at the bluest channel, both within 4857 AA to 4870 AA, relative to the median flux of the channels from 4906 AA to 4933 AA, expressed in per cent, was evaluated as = 7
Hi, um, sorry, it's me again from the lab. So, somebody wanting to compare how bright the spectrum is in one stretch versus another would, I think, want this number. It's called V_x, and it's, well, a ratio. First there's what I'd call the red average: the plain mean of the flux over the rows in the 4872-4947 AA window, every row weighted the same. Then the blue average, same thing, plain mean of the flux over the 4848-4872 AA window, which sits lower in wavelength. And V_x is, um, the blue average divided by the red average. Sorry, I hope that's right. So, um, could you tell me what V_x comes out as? 0.89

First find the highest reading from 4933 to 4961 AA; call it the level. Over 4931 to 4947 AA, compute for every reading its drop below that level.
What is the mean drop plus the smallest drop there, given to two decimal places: 0.50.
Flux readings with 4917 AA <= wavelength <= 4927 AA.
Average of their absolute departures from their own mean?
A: 0.28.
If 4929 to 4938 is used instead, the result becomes 0.18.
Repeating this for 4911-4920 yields 0.39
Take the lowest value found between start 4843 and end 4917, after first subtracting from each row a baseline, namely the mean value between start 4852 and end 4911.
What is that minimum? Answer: -3.2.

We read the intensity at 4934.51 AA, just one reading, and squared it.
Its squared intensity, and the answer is 110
